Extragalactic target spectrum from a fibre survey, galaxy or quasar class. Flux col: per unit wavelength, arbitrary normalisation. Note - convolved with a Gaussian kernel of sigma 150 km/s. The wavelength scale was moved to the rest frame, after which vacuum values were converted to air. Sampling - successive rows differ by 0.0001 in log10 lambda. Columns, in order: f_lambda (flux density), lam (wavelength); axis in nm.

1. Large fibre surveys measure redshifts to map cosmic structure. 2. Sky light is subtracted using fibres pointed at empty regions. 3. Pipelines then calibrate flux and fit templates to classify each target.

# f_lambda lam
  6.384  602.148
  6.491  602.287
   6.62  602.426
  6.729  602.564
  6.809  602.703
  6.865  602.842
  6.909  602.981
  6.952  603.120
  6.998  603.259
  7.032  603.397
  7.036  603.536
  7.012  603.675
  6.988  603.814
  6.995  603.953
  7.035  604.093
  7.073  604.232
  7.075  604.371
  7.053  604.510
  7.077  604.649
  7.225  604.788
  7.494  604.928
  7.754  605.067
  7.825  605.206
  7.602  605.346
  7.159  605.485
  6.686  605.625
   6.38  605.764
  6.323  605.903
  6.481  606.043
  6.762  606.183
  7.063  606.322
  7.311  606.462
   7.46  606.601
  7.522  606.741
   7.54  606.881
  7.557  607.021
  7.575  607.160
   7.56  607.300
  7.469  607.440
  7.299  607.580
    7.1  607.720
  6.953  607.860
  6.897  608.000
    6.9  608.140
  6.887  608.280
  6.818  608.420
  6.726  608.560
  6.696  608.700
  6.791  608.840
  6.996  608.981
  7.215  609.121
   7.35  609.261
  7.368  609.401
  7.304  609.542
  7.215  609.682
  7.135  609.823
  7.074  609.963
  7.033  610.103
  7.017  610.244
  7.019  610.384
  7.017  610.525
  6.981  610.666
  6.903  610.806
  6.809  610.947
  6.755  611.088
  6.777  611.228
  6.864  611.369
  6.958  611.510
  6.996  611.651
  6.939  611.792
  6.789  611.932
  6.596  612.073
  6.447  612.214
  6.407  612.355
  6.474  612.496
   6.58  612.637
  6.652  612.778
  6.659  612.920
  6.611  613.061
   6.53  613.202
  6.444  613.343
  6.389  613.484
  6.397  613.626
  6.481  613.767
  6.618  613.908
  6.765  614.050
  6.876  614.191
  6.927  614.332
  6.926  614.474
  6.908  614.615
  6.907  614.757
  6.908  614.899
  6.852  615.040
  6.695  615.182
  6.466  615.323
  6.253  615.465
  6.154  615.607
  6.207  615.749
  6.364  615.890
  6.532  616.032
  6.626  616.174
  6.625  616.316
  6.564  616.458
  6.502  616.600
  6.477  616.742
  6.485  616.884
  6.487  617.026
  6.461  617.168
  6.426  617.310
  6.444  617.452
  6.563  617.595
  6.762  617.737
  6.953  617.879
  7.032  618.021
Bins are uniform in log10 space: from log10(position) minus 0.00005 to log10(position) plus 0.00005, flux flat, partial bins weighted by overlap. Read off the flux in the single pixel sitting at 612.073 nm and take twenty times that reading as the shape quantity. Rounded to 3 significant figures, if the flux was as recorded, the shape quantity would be 132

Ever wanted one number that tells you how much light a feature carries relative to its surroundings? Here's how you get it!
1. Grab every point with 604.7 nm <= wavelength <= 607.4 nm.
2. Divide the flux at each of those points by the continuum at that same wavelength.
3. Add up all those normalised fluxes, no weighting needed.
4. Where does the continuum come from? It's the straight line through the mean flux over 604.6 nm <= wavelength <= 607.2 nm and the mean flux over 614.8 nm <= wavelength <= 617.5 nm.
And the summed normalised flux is 19.1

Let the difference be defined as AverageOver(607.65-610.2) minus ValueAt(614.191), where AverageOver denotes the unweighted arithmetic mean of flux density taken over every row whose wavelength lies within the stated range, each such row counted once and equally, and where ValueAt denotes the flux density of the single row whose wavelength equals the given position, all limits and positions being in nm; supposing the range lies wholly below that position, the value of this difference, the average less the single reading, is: 0.149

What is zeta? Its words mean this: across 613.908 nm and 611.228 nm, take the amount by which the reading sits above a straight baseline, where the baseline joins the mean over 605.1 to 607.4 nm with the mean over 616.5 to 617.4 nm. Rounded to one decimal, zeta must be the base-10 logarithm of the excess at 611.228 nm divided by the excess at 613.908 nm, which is 0.1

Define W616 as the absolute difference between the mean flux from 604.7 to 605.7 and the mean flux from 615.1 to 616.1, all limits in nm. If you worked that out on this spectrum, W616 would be 1.0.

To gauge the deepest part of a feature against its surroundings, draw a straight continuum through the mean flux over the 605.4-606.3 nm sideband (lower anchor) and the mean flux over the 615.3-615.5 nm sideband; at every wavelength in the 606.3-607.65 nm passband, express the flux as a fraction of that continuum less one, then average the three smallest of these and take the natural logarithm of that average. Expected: -2.4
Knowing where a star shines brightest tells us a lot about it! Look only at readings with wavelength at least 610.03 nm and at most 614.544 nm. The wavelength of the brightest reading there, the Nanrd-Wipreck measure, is 610.103 nm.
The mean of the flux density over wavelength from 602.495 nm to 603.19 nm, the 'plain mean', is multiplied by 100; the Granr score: 685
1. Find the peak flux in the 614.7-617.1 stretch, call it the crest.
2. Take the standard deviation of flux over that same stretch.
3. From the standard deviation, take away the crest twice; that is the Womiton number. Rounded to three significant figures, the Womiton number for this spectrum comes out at -13.6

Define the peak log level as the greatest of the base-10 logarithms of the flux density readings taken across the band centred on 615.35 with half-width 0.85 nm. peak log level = 0.84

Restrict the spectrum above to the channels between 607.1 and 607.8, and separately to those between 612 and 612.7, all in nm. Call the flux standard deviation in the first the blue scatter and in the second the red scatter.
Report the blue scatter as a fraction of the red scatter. 2.4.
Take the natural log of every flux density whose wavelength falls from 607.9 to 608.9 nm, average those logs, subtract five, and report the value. -3.08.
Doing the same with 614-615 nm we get -3.07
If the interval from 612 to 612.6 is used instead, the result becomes -3.13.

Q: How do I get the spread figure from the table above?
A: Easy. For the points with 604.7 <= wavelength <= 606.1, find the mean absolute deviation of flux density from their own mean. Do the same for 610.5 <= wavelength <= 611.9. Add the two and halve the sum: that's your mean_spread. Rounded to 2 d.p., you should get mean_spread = 0.29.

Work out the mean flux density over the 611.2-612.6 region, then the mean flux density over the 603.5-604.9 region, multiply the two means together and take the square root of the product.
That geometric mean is 6.89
